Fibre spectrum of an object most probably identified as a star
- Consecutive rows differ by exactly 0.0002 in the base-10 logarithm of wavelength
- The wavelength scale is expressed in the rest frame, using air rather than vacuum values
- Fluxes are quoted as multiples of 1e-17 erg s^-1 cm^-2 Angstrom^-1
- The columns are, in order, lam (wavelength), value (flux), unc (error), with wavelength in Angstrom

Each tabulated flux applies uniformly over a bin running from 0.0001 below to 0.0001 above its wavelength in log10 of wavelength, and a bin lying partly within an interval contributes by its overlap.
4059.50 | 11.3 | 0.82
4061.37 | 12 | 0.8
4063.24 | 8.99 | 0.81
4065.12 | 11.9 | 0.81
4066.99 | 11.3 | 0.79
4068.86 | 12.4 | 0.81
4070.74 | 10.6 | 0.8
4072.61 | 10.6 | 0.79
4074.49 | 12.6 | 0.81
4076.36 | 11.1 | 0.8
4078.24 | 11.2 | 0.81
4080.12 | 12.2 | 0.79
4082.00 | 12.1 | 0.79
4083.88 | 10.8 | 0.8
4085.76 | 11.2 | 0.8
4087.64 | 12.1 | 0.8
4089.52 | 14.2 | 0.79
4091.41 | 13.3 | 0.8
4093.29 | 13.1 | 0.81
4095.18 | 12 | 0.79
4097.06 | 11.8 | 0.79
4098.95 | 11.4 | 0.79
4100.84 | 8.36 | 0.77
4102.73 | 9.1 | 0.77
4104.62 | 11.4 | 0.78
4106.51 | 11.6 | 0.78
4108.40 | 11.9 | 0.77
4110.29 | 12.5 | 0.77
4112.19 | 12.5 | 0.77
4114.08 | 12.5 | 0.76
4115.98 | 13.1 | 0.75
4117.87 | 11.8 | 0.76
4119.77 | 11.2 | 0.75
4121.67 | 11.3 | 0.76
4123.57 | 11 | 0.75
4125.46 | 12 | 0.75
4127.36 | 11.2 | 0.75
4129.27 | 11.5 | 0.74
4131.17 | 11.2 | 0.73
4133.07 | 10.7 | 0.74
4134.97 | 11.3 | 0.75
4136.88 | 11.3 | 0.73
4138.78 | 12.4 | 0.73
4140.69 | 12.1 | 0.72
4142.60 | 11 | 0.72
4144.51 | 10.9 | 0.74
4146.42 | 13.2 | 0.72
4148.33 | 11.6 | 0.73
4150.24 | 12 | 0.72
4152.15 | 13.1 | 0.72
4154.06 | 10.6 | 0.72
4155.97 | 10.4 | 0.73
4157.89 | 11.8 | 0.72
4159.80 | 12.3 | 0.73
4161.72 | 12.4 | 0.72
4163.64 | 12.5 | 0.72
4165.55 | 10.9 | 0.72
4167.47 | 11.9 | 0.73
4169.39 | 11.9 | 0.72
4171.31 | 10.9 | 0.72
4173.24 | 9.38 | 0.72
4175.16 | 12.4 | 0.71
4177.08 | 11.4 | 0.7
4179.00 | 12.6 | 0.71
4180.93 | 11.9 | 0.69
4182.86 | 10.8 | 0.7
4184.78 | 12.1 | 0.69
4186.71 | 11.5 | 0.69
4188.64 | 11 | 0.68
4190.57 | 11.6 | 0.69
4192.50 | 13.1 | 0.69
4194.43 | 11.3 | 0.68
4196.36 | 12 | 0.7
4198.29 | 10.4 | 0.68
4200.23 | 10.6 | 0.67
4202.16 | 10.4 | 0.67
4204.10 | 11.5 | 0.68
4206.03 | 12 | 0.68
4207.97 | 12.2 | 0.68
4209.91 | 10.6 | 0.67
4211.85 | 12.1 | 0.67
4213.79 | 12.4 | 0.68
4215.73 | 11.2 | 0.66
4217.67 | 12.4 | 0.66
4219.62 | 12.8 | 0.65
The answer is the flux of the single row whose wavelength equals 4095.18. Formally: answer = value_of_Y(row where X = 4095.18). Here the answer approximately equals 12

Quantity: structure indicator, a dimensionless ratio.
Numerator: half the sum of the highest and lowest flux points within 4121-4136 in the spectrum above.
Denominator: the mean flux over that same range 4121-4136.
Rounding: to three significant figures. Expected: 1.01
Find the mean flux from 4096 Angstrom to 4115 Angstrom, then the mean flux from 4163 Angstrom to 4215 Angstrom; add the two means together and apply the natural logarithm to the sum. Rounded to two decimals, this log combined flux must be 3.13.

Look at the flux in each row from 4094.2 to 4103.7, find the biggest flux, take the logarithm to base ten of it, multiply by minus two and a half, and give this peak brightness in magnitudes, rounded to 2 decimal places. -2.70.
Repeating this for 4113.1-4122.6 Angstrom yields -2.79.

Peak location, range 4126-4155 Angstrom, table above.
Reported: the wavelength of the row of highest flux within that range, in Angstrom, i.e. 4146.42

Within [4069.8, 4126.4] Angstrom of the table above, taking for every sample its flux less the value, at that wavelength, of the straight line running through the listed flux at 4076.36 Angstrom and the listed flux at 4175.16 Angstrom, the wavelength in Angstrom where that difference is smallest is 4100.84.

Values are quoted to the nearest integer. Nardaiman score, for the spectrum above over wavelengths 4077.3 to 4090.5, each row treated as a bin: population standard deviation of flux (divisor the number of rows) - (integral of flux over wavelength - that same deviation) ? -156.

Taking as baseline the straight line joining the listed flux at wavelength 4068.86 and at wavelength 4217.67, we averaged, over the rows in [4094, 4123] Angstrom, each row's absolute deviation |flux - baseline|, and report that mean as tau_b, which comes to 1.04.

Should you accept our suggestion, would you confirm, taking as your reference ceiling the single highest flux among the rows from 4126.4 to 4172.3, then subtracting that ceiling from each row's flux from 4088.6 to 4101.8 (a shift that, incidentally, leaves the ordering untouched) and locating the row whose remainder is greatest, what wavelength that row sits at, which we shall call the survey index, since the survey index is 4089.52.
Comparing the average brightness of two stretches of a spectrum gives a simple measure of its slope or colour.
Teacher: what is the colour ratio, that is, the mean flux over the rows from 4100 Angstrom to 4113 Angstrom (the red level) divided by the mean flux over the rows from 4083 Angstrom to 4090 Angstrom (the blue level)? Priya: 0.92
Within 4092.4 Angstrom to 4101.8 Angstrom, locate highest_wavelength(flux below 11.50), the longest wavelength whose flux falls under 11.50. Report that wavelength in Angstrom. 4100.84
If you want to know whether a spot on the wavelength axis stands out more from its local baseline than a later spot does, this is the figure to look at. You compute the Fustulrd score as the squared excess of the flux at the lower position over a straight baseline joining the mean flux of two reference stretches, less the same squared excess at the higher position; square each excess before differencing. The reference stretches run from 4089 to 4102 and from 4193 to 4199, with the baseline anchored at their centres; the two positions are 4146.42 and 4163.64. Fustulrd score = 1.5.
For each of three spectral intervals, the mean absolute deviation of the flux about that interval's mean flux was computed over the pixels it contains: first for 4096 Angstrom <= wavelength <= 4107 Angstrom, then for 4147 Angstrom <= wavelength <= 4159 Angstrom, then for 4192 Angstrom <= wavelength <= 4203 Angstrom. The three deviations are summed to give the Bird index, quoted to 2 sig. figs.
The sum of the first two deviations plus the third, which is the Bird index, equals 2.8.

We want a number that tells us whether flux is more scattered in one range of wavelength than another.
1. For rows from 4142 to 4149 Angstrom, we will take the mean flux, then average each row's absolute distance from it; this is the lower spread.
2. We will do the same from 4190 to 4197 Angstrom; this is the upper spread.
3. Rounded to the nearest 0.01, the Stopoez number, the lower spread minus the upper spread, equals 0.21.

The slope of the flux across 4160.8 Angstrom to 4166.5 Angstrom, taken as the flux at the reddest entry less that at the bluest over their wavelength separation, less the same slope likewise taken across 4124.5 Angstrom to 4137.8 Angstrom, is -0.33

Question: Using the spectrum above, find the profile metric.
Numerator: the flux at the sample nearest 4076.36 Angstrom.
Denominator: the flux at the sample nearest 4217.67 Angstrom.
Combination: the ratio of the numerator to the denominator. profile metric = 0.90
